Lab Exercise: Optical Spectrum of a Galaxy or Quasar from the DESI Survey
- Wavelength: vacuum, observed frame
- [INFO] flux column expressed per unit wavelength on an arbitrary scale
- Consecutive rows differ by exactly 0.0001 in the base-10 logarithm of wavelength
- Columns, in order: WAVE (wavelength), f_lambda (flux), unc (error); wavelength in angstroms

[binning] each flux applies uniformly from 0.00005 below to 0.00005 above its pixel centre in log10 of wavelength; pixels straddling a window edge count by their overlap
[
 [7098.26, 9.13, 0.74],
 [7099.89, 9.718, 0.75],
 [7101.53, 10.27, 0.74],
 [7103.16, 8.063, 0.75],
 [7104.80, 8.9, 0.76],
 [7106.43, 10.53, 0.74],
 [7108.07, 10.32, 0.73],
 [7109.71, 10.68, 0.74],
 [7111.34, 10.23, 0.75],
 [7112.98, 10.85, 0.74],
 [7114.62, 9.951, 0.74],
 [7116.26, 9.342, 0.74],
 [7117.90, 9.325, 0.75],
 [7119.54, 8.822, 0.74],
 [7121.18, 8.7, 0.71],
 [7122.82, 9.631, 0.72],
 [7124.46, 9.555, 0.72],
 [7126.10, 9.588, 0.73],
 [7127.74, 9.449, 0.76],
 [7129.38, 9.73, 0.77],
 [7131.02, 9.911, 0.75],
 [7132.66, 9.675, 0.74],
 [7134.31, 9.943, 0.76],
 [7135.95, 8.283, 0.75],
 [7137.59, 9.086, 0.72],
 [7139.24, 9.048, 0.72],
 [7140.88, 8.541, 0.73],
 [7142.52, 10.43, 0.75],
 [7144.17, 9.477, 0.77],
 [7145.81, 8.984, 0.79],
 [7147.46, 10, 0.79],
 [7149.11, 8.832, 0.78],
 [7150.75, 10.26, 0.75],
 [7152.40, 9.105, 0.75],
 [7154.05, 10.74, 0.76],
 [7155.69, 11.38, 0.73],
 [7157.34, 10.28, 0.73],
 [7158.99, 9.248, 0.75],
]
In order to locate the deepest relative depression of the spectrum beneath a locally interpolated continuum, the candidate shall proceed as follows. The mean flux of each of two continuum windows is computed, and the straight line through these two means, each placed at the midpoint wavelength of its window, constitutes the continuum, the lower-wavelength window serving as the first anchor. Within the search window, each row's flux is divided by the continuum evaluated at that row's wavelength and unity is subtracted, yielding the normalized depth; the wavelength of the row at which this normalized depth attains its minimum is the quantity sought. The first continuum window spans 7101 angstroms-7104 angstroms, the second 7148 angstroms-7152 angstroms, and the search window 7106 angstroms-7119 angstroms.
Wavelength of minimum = 7117.90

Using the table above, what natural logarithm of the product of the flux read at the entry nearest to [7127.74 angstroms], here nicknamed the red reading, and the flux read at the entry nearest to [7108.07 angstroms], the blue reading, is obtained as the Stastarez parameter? 4.58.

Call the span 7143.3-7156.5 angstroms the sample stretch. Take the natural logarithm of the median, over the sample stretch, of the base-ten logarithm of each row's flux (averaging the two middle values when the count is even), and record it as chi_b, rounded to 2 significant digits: -0.012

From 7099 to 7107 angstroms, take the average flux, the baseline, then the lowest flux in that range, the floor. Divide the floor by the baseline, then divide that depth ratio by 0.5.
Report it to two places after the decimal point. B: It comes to 1.70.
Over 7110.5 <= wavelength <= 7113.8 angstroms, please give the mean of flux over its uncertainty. 14.2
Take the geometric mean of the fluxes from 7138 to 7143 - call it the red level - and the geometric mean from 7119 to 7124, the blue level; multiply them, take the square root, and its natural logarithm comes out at 2.22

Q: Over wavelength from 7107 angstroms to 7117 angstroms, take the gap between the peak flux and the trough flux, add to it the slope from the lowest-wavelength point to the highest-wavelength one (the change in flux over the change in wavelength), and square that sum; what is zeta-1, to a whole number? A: 2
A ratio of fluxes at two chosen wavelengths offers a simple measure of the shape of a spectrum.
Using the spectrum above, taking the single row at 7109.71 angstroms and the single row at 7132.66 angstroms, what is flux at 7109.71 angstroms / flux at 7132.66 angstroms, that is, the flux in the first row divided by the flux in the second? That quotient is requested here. 1.10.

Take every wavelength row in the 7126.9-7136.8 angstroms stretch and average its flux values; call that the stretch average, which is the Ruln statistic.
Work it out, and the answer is 9.50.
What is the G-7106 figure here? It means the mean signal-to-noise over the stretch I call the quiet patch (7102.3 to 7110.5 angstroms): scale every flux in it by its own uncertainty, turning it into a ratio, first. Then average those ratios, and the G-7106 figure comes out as 13.1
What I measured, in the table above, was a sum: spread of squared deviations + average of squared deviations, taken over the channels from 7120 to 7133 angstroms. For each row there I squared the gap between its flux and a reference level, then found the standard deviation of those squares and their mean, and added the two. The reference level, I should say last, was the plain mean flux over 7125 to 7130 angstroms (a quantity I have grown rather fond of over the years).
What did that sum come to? 0.4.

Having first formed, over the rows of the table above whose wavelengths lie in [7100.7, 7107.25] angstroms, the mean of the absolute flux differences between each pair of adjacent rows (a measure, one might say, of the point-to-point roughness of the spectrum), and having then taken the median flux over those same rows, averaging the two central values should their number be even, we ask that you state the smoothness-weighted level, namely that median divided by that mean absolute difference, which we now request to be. 6.2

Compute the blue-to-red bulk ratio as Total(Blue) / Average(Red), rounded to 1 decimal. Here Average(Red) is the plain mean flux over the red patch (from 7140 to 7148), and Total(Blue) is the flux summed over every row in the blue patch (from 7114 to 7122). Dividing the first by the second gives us 4.9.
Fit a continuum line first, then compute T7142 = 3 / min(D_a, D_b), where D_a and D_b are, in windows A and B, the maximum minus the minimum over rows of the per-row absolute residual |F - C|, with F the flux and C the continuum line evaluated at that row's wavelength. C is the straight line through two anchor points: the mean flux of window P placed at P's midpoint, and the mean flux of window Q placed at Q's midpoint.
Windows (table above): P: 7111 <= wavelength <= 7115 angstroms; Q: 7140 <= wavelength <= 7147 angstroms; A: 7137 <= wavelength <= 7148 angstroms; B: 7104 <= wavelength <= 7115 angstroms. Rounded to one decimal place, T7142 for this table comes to 3.3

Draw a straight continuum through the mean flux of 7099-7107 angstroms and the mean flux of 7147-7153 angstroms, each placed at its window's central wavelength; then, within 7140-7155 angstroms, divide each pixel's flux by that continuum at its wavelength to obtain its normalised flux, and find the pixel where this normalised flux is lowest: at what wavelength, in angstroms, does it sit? 7140.88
